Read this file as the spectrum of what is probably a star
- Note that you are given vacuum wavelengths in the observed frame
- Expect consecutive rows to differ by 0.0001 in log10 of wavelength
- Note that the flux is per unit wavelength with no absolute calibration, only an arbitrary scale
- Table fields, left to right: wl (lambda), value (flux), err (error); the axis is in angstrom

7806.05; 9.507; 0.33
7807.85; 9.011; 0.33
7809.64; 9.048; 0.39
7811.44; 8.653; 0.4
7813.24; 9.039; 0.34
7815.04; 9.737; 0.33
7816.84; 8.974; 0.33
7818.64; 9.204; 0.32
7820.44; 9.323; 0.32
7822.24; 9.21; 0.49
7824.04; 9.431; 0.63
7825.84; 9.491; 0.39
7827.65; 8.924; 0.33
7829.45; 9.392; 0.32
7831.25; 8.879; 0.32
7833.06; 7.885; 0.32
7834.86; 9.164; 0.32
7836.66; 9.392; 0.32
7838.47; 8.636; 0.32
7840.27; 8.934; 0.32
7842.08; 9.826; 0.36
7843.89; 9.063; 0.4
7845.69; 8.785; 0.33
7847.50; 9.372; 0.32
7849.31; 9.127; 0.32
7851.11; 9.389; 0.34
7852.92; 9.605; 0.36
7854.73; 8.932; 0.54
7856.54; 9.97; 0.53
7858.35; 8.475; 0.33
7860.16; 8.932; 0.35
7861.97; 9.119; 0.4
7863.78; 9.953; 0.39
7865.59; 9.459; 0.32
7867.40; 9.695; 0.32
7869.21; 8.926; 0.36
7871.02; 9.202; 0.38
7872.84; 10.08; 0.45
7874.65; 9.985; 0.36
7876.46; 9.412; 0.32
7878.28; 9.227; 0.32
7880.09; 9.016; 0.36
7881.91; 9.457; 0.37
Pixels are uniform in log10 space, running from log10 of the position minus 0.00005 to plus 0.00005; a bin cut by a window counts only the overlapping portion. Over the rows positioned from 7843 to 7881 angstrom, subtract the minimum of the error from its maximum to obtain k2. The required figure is 0.22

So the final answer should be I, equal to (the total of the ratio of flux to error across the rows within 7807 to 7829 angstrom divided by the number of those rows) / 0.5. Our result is 49.7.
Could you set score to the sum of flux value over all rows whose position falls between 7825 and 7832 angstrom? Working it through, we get 37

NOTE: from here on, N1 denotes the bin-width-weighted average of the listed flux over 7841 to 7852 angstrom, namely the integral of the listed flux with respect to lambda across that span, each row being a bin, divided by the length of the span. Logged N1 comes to 9.25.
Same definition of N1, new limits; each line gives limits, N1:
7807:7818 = 9.08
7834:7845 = 9.16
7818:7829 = 9.27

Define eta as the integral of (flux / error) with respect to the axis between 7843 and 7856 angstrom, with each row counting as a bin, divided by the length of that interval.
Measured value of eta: 25.2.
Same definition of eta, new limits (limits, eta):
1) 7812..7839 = 26.1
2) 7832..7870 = 26.0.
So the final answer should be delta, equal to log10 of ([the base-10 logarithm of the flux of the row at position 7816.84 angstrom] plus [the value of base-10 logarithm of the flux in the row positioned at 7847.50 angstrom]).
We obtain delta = 0.284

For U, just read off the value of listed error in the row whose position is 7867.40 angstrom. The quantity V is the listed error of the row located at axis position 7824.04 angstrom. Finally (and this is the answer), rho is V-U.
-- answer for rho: 0.310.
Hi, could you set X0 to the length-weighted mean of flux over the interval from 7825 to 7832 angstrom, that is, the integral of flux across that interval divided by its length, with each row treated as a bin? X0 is 9.17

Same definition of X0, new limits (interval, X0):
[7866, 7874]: 9.49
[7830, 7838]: 8.84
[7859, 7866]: 9.33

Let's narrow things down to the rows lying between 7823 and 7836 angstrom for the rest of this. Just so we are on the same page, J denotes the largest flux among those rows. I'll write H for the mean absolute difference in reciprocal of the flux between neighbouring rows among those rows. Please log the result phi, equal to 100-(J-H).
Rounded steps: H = 0.0085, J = 9.491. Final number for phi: 90.5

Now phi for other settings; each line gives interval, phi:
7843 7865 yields 90.0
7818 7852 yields 90.2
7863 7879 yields 89.9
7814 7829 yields 90.3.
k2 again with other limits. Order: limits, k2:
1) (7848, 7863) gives 0.22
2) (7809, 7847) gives 0.31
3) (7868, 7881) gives 0.13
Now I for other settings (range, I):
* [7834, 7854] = 54.8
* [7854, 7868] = 48.7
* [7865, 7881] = 53.8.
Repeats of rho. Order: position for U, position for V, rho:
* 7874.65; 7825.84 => 0.030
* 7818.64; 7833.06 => 0.000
